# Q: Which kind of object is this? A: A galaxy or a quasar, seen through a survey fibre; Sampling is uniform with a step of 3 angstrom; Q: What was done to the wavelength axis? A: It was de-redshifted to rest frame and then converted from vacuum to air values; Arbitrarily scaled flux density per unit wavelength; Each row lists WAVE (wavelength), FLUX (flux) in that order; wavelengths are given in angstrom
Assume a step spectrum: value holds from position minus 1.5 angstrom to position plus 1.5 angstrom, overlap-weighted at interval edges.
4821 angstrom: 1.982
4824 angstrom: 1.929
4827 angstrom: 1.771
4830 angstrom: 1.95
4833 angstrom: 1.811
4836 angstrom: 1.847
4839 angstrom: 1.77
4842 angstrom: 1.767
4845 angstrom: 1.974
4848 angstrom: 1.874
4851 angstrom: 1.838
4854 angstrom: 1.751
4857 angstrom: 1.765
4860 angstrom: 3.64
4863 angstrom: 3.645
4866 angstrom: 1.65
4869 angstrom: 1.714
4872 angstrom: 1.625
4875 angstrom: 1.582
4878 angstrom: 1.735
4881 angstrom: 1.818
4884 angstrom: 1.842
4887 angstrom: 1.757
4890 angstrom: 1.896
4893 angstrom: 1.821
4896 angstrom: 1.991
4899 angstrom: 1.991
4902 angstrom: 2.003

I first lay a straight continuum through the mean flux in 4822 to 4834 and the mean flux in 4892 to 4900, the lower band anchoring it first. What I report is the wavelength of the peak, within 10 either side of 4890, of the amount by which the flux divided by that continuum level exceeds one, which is 4896 angstrom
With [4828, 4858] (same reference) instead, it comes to 4845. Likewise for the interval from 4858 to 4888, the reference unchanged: 4860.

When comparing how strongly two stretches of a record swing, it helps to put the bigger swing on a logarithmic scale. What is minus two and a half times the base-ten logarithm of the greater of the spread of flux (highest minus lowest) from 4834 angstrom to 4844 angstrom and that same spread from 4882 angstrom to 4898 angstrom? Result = 1.6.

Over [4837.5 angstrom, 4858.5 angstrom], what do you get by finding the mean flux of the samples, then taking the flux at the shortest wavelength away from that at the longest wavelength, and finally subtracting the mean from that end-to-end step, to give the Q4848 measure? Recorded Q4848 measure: -1.82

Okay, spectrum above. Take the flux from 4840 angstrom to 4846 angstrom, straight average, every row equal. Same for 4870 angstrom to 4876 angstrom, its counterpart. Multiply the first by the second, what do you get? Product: 3.0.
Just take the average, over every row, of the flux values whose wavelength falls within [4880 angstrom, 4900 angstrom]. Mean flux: 1.87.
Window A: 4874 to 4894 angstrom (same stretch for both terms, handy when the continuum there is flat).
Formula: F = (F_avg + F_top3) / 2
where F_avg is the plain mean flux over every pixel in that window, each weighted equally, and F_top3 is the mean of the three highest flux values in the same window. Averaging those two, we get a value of 1.82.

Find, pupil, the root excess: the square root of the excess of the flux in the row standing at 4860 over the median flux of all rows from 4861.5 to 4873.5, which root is 1.40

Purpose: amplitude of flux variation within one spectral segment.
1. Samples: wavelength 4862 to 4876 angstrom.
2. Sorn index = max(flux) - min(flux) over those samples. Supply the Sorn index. 2.06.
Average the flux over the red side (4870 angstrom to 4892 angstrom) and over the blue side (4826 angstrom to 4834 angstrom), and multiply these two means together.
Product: 3.2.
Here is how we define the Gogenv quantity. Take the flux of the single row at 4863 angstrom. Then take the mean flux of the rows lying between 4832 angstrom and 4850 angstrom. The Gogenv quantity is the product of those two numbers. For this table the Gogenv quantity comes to 6.71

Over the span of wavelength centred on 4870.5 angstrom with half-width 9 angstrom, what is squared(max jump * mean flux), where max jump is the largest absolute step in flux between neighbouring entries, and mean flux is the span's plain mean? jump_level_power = 16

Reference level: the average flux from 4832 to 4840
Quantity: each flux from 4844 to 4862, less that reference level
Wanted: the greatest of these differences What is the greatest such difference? 1.83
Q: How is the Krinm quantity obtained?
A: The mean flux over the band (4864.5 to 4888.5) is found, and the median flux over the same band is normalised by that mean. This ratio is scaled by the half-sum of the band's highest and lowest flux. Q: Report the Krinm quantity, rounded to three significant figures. 1.72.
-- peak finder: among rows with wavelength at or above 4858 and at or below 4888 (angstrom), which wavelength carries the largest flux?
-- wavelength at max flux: 4863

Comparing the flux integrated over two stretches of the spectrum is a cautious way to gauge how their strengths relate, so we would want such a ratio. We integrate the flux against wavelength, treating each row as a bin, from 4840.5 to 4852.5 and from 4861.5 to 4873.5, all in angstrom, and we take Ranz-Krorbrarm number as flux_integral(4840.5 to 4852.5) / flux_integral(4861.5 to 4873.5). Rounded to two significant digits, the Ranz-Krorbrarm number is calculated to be 0.86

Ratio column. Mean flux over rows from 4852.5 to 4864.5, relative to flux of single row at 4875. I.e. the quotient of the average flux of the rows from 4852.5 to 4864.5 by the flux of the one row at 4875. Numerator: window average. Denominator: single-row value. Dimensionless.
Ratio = 1.71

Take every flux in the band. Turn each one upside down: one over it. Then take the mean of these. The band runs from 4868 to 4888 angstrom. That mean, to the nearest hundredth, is 0.58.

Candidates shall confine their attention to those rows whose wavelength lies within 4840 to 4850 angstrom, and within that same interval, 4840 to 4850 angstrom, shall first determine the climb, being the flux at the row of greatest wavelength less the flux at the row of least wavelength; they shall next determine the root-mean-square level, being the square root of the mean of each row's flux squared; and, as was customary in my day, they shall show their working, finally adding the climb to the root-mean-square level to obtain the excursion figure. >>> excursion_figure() 1.98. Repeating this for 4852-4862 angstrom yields 4.43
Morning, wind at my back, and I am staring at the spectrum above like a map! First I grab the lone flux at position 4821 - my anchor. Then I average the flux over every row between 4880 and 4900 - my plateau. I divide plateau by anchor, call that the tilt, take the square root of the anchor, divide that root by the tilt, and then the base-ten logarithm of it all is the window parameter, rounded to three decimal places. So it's 0.173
